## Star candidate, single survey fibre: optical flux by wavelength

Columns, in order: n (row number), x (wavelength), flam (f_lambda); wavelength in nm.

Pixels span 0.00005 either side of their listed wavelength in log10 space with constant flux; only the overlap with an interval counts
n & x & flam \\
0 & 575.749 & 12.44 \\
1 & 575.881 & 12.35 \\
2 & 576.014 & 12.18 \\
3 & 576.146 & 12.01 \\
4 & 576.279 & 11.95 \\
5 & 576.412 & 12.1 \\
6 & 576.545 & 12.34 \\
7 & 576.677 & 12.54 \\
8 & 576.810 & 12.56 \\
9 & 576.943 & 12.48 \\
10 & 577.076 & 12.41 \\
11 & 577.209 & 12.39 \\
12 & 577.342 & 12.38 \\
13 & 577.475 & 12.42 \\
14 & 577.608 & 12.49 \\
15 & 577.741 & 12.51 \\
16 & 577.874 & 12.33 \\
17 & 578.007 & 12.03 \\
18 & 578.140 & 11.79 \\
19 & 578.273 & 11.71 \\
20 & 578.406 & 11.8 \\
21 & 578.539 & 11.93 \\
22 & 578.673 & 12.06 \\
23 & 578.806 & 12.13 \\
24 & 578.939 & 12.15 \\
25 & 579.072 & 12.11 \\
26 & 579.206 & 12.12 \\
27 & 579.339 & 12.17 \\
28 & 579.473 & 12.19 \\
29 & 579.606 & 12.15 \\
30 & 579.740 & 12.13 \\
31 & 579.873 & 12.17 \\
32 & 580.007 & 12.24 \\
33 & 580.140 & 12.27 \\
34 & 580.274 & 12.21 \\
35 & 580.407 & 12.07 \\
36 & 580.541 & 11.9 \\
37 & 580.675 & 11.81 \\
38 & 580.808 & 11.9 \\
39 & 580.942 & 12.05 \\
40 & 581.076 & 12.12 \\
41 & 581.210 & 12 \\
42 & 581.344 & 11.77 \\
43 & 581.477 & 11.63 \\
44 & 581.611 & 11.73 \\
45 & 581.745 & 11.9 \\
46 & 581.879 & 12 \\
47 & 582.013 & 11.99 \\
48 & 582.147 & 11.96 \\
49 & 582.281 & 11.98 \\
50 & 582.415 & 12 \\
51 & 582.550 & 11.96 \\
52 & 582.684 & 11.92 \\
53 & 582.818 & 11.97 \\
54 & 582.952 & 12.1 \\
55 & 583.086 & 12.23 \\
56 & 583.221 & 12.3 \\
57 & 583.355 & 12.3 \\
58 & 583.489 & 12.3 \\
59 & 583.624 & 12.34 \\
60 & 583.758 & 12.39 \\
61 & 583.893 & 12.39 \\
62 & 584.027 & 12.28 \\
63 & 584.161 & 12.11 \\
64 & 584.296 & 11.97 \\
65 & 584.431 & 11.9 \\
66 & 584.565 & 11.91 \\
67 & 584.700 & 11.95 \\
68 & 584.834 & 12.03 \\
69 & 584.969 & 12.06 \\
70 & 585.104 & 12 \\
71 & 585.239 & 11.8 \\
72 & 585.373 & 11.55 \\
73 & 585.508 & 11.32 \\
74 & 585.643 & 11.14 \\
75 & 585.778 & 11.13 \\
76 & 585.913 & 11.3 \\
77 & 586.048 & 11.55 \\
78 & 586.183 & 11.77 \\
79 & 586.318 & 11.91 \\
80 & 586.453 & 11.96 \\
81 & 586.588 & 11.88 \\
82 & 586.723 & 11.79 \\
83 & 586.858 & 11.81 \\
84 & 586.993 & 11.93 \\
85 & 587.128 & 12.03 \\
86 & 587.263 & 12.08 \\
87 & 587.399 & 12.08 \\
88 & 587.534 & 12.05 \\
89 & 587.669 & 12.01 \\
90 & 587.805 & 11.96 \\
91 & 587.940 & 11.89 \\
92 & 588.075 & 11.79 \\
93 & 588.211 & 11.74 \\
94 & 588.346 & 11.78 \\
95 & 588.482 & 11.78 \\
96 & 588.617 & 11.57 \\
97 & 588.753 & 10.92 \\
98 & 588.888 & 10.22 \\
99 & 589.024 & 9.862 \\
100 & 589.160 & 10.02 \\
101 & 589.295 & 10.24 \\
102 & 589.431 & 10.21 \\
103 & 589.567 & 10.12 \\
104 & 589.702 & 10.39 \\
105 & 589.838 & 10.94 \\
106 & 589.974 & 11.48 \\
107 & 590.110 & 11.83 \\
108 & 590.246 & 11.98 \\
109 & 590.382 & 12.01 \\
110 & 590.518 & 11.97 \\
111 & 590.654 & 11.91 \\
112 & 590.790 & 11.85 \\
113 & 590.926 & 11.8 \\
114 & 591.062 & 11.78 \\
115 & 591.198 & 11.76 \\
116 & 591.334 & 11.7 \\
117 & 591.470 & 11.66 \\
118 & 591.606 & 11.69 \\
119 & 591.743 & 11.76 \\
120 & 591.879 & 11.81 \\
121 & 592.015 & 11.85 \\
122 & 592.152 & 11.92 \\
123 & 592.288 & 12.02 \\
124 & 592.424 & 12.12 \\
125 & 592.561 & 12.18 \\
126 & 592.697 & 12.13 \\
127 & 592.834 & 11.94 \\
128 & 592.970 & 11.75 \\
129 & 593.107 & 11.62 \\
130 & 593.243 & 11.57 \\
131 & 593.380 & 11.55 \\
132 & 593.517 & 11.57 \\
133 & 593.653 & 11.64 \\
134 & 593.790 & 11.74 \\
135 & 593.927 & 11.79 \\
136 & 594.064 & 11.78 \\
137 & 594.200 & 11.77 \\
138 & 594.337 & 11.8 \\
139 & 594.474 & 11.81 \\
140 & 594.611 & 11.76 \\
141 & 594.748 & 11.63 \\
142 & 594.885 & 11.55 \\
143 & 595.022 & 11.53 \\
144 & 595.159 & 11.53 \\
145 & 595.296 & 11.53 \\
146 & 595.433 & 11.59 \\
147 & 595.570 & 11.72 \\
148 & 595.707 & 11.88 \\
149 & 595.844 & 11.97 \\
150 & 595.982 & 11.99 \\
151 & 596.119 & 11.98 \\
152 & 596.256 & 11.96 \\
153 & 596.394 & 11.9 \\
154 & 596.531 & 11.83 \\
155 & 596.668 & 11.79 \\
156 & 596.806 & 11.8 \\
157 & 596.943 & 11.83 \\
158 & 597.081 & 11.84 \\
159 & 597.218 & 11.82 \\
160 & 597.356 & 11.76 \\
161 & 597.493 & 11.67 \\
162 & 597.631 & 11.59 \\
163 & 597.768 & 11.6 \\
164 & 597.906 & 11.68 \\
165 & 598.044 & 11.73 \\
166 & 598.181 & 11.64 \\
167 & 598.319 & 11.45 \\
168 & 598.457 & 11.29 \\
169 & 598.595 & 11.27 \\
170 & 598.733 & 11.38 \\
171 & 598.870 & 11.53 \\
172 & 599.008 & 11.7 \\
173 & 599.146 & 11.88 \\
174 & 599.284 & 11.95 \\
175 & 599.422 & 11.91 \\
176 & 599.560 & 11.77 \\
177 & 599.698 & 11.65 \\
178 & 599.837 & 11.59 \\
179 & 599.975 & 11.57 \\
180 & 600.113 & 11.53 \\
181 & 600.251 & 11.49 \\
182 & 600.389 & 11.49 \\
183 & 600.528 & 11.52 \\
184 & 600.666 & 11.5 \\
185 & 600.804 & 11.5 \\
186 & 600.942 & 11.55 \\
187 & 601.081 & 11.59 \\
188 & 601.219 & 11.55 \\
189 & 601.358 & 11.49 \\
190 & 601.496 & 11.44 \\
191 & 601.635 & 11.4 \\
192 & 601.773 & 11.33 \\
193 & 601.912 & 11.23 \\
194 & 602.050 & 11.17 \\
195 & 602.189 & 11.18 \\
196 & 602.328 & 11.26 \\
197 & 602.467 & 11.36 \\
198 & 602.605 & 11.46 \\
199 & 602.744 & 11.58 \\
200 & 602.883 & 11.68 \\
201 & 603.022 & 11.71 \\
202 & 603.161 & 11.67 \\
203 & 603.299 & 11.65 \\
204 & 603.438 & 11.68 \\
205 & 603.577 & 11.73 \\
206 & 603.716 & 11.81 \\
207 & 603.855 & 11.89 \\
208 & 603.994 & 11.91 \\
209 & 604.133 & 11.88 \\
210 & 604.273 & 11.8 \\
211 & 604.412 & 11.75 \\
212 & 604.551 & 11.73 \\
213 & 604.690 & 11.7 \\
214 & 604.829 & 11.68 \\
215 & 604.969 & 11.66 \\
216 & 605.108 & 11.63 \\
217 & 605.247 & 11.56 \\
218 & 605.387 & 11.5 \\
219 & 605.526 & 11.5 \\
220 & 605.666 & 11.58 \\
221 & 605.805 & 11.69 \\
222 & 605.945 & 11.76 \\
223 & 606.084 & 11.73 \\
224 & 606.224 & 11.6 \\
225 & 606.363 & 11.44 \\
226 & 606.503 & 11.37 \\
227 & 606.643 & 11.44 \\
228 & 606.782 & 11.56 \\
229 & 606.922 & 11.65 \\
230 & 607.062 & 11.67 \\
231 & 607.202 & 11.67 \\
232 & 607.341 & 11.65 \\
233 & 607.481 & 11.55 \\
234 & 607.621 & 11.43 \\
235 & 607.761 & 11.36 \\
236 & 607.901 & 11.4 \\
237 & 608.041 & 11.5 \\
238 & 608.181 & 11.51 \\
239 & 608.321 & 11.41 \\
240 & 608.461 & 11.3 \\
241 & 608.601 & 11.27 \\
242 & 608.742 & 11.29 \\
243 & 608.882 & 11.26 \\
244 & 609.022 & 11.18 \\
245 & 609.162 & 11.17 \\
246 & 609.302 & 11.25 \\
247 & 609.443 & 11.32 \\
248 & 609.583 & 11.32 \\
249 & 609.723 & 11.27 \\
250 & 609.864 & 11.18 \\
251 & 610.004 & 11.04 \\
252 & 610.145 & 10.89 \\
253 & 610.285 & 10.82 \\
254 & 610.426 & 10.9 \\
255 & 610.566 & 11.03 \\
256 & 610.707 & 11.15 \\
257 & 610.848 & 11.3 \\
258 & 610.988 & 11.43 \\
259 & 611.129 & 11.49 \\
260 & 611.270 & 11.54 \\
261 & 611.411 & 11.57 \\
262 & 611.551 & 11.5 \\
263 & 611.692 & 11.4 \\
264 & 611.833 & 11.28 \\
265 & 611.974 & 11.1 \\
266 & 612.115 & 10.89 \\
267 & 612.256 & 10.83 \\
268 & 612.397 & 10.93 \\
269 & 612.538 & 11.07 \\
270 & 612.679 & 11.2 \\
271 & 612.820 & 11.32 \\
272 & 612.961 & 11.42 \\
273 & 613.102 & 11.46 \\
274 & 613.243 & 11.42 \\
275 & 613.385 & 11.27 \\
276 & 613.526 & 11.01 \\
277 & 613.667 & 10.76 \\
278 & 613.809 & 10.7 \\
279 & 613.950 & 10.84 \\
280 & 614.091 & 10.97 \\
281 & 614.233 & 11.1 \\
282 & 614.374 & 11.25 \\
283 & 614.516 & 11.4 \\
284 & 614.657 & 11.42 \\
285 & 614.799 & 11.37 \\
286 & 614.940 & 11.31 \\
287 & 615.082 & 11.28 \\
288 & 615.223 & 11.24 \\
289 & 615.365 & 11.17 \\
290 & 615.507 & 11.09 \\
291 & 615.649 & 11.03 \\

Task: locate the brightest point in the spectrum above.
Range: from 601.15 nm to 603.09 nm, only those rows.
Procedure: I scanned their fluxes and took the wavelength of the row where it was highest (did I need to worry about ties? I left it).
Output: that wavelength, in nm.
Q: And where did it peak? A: 603.022 nm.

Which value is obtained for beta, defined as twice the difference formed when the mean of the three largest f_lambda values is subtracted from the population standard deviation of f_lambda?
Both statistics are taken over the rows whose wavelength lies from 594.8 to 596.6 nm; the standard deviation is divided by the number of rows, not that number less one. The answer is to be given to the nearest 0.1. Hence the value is -23.6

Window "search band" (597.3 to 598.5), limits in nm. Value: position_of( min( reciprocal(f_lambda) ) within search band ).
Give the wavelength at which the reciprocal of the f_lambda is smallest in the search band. 597.356 nm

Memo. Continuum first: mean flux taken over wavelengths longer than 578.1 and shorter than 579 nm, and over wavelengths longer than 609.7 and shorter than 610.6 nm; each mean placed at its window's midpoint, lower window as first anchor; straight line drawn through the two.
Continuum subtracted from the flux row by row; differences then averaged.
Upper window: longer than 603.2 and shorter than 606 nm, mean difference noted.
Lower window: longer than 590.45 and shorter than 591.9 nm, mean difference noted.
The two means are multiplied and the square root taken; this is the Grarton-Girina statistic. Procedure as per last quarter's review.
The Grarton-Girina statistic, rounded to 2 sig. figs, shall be 0.34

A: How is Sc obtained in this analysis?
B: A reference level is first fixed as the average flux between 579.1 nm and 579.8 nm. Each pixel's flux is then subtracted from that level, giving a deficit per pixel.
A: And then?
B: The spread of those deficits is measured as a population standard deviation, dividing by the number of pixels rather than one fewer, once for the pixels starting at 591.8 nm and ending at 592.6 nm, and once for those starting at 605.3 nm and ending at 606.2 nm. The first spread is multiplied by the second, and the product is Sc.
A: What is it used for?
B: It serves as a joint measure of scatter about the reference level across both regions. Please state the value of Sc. 0.014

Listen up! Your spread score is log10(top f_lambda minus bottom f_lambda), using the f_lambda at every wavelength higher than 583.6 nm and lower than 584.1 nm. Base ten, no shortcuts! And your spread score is -1.0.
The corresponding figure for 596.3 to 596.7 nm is -1.0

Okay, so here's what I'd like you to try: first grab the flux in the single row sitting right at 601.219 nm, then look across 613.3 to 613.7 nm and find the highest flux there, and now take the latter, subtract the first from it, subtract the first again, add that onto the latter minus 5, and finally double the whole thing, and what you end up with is -11.1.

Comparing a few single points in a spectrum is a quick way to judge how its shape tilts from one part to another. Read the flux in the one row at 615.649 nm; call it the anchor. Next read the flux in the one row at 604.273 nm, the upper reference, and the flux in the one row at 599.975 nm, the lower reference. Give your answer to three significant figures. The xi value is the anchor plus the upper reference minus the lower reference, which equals 11.3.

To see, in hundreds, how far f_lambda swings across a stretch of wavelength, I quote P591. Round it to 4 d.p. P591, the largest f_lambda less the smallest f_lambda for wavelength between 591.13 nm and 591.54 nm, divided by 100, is 0.0010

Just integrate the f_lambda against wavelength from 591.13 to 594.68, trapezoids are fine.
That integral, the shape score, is 41.9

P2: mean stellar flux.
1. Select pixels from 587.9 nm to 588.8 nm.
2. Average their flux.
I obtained 11.6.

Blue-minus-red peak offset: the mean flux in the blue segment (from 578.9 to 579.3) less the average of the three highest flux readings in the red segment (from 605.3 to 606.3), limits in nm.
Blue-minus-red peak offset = 0.40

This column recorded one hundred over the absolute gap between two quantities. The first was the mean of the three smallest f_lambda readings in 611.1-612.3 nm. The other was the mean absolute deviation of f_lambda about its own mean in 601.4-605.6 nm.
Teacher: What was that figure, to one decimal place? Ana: 9.3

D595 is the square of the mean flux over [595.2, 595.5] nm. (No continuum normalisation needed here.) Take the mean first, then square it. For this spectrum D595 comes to 134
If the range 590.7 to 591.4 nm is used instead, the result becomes 139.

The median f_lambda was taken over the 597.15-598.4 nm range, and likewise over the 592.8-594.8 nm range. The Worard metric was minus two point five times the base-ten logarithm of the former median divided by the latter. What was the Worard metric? 0.01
